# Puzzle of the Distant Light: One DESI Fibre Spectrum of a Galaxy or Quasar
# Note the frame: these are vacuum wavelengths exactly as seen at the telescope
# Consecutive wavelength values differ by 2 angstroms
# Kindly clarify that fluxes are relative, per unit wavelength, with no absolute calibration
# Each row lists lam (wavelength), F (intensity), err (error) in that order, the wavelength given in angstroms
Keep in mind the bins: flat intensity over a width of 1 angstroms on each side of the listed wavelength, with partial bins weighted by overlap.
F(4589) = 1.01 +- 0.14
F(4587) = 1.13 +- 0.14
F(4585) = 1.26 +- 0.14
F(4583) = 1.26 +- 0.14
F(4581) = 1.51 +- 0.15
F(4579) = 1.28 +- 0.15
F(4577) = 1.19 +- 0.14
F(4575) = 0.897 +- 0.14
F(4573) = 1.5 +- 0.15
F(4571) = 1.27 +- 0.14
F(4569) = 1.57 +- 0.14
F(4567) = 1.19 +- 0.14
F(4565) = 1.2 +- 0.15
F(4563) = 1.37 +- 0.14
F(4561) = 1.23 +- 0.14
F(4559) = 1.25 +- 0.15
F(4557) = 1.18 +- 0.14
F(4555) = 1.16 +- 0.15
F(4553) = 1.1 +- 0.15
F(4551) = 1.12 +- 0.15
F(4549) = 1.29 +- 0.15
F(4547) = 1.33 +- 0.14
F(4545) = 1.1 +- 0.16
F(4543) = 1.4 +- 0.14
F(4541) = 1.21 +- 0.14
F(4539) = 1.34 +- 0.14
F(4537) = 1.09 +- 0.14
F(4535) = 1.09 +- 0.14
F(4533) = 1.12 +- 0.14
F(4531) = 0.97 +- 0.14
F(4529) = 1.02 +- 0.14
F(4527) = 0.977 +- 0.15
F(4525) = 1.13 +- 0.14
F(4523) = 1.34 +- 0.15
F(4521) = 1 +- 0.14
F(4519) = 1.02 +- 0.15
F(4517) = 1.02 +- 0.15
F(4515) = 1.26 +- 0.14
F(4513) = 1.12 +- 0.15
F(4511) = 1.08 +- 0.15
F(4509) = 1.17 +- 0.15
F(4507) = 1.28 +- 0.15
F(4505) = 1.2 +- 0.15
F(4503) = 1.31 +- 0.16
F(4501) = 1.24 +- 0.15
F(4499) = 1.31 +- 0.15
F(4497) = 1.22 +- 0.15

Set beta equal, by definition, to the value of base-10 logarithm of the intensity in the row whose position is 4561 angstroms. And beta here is 0.090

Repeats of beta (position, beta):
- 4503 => 0.117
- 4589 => 0.004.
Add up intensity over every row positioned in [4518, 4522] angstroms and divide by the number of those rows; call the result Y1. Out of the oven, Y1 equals 1.01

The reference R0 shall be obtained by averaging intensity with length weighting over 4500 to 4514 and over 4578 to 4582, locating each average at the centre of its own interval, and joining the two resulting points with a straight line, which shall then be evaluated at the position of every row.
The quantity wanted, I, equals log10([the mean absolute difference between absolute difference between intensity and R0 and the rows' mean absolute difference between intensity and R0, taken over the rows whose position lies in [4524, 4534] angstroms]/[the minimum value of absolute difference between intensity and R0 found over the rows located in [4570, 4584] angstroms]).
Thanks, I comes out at -0.2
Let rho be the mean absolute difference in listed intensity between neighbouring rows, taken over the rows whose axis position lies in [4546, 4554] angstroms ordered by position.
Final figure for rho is 0.08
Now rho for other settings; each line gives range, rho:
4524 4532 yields 0.08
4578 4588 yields 0.15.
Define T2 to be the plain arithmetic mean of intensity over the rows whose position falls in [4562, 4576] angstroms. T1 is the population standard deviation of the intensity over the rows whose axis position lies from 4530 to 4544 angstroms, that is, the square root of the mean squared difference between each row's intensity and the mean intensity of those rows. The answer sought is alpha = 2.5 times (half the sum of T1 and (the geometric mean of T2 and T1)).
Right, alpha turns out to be 0.71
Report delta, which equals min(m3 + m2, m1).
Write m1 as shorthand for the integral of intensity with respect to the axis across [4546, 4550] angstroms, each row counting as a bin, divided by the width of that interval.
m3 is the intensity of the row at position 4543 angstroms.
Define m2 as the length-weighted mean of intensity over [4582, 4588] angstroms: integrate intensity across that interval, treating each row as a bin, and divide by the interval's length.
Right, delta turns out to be 1.31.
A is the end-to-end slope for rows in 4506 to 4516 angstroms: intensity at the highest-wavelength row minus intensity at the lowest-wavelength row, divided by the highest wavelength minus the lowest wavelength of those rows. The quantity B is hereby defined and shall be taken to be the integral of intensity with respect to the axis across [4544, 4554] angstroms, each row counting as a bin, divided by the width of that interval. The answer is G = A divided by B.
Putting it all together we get -0.002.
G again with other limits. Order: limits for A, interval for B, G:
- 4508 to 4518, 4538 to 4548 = -0.015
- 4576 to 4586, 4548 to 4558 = 0.007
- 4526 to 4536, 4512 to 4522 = 0.013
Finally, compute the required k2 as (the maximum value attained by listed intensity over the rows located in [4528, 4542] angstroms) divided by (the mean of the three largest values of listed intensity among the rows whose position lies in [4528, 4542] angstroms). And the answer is 1.10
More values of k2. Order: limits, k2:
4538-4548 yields 1.03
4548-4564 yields 1.05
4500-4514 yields 1.03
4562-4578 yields 1.06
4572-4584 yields 1.06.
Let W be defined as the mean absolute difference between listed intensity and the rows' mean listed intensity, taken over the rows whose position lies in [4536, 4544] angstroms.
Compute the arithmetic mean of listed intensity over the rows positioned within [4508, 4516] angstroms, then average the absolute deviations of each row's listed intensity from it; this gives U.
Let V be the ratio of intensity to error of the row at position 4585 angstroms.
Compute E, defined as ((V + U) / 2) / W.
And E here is 41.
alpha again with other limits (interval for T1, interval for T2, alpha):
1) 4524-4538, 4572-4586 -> 0.43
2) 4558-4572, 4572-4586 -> 0.65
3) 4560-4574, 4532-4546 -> 0.69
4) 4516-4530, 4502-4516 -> 0.62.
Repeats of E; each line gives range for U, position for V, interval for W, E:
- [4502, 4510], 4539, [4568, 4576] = 21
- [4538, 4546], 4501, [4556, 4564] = 74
